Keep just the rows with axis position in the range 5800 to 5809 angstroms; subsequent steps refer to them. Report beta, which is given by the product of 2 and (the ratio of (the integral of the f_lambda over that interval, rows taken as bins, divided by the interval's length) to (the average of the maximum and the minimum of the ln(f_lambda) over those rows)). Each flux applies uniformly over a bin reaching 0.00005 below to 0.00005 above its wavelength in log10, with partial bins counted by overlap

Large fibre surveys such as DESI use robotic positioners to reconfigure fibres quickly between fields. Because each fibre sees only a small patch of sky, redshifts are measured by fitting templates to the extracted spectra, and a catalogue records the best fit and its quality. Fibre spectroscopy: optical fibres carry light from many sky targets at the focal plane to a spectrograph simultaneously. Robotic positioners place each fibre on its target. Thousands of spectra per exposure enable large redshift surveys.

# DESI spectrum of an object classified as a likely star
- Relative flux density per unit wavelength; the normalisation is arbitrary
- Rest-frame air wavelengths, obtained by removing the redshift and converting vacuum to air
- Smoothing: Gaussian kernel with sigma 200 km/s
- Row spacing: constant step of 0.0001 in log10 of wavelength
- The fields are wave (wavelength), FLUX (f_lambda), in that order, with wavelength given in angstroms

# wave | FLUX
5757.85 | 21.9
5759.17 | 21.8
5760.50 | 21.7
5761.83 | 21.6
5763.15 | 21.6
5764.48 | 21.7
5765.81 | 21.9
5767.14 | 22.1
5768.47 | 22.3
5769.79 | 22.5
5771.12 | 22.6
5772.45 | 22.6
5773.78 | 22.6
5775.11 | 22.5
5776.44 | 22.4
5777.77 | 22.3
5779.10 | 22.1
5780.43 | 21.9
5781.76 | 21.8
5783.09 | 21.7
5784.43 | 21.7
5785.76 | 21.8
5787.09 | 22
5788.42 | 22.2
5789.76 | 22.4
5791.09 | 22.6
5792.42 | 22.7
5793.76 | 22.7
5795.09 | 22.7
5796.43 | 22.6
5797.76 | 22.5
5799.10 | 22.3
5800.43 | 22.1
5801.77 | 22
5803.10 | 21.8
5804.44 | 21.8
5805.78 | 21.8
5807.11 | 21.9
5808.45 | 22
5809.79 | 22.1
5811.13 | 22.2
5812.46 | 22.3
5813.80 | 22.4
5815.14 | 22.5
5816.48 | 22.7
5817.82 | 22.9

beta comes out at 14.2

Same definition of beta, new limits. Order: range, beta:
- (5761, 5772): 14.2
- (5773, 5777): 14.5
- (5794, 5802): 14.4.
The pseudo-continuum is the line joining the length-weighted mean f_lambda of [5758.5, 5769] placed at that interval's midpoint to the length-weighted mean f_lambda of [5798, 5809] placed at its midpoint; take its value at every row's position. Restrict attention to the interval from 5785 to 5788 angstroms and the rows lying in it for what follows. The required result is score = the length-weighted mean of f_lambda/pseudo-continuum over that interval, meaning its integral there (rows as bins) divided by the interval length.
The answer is 1.00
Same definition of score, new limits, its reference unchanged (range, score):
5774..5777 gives 1.03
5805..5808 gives 0.99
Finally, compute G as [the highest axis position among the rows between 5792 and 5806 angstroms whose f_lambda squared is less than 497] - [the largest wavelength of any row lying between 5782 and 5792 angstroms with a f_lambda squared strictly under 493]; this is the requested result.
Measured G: 17.4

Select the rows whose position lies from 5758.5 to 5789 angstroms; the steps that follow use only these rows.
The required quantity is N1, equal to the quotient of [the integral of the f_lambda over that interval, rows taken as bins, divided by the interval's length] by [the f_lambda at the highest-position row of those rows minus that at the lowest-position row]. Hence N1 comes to 55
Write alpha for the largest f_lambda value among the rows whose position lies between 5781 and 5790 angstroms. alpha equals 22.4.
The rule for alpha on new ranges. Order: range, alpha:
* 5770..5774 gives 22.6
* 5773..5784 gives 22.6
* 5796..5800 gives 22.6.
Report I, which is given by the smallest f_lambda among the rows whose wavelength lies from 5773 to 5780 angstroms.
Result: 22.1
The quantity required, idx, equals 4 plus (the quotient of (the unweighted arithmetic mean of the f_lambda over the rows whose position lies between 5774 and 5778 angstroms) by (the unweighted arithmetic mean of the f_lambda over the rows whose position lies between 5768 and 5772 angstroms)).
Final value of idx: 5.00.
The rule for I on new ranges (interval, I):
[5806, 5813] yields 21.9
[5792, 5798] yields 22.5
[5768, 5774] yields 22.3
